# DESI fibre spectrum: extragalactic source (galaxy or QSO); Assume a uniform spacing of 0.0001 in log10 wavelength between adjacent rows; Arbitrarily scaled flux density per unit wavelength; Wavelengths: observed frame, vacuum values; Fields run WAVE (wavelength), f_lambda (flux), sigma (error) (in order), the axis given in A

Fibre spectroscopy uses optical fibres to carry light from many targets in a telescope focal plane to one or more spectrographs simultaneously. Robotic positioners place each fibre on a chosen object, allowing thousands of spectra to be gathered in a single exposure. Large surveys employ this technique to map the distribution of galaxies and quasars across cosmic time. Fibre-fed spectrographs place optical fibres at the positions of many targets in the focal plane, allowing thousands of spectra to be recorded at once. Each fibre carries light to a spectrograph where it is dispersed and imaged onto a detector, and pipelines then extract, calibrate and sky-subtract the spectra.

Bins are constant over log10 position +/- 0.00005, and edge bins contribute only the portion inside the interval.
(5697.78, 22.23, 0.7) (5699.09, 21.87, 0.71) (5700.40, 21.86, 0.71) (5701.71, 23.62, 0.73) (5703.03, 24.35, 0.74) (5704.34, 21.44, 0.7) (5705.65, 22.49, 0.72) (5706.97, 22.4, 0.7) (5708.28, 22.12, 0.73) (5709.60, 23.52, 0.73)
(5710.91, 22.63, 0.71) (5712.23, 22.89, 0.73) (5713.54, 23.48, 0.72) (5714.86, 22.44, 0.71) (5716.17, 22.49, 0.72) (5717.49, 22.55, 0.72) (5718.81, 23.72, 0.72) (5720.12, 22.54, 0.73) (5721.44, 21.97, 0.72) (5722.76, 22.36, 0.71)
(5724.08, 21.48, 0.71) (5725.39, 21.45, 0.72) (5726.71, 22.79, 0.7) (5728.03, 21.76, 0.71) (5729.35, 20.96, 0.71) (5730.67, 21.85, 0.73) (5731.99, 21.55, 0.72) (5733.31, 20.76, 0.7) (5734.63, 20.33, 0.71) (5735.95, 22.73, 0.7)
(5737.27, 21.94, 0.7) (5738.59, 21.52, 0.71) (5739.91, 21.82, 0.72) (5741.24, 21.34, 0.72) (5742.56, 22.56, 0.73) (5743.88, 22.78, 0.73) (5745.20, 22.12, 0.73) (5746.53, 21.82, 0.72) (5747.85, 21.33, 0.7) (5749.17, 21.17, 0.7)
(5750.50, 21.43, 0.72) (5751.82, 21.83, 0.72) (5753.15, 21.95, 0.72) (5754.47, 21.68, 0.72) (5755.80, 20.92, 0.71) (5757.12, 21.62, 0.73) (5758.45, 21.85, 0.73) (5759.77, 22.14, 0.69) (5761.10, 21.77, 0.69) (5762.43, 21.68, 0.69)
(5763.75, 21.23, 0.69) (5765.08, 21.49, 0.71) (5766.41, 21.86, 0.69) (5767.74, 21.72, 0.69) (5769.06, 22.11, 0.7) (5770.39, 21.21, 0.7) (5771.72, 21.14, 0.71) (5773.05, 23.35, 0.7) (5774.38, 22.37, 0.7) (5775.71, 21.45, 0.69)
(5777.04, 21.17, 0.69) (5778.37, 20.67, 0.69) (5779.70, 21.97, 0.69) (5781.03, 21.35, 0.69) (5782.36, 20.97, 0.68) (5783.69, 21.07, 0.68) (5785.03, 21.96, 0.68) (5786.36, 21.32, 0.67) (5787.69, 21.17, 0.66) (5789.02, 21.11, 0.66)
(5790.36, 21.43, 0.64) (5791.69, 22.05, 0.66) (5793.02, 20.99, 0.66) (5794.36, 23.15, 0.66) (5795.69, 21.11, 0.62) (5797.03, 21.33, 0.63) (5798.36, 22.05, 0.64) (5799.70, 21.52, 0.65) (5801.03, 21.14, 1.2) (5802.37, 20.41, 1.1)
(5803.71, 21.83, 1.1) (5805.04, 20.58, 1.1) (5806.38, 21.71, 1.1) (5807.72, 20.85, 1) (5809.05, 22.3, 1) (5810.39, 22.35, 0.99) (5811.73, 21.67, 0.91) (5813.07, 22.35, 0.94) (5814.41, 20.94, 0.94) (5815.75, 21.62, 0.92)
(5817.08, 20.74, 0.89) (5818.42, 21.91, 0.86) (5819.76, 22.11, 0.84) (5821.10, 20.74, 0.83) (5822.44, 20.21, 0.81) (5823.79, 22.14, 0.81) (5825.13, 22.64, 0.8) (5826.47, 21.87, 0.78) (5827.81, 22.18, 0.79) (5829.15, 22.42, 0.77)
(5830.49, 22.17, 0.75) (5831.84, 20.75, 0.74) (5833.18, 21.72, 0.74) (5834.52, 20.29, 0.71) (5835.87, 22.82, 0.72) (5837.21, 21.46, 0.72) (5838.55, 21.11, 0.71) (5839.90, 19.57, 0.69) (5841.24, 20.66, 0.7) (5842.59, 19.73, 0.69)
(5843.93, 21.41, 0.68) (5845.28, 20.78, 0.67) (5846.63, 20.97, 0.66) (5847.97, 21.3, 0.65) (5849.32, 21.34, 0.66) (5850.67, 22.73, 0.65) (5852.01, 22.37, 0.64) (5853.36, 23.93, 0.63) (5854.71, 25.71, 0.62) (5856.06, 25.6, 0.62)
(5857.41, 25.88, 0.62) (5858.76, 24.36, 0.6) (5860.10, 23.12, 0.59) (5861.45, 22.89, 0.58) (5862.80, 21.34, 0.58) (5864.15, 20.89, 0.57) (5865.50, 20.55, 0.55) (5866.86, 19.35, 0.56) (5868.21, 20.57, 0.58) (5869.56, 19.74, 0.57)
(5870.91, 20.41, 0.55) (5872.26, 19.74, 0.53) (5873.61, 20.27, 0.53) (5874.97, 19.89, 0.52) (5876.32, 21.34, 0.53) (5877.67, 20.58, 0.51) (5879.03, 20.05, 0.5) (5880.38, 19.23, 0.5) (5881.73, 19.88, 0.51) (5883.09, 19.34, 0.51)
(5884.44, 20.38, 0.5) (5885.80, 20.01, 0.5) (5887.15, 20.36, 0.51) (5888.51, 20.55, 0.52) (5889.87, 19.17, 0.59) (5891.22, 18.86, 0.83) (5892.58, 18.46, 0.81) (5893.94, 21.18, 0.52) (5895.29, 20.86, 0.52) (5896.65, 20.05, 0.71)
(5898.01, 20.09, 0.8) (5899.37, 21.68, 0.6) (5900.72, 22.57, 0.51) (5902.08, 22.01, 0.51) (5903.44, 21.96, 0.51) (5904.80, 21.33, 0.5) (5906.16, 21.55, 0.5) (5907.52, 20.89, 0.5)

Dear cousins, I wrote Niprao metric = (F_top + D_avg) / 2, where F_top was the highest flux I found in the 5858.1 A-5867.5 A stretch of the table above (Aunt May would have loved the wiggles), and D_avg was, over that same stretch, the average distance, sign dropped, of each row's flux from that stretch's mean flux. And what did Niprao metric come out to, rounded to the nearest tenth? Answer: 12.9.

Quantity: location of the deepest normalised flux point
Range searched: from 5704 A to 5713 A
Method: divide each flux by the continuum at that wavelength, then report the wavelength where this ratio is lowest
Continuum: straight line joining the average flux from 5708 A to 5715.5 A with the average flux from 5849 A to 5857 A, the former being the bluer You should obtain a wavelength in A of 5704.34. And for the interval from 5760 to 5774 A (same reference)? 5771.72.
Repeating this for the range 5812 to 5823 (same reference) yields 5822.44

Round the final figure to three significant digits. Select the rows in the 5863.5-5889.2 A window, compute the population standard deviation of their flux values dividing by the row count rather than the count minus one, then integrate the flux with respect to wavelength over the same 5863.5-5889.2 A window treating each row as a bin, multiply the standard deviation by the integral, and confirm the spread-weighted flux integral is 278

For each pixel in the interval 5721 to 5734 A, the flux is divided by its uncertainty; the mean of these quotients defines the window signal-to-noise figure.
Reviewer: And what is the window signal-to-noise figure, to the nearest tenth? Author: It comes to 30.4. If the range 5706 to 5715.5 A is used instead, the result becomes 31.7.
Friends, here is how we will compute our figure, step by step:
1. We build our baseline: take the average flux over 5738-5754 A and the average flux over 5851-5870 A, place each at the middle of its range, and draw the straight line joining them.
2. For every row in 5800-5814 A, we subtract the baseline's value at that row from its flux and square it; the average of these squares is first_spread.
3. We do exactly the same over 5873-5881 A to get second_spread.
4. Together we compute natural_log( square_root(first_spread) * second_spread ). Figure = 1.9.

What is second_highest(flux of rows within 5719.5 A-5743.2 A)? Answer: 22.73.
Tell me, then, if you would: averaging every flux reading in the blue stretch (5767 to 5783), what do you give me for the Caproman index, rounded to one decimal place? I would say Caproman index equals 21.6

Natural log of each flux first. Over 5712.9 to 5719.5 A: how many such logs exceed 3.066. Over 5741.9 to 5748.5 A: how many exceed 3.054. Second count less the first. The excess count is 0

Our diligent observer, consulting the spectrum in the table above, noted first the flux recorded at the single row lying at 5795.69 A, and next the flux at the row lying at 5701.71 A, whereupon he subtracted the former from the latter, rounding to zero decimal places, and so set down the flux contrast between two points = 3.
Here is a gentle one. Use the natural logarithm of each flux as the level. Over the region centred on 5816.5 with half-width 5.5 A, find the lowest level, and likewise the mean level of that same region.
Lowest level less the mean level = -0.036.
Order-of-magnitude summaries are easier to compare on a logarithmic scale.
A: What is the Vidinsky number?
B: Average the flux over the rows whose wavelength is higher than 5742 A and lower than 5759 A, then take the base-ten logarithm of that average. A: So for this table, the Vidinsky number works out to 1.34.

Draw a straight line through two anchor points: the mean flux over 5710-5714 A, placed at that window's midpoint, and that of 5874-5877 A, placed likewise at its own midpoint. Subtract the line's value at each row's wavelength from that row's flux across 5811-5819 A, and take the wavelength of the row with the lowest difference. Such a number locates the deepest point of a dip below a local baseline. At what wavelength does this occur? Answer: 5817.08 A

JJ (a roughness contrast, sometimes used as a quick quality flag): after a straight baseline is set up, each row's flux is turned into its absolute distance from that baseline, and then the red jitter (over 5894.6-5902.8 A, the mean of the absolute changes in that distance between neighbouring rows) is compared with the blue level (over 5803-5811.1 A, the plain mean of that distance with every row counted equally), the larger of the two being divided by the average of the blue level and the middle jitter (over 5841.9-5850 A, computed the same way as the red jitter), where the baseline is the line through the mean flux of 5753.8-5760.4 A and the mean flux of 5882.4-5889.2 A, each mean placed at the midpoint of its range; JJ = 1.5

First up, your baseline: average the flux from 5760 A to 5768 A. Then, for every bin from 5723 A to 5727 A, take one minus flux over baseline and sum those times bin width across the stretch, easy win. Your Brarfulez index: -0.05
